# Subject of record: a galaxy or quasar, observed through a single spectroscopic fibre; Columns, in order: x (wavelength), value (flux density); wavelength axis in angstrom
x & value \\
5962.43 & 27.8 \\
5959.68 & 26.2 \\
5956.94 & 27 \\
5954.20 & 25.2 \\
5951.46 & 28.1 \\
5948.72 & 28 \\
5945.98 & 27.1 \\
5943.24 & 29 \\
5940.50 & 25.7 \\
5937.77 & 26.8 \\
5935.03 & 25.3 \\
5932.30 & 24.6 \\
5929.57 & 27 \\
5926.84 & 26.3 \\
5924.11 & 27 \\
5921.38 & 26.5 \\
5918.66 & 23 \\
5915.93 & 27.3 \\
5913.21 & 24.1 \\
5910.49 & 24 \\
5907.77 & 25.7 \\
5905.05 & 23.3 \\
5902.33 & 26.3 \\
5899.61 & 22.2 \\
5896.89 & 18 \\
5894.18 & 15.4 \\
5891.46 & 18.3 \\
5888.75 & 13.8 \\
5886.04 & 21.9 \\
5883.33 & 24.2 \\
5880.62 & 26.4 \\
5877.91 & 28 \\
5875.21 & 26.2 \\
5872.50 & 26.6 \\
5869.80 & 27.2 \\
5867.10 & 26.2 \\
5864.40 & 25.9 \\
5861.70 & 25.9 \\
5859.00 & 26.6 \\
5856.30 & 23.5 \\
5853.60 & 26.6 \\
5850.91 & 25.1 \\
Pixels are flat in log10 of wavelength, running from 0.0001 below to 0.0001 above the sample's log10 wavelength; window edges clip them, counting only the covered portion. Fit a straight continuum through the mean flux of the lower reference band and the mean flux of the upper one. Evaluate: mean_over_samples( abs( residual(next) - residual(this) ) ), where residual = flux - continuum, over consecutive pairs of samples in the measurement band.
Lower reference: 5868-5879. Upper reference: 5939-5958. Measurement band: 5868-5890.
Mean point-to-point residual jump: 2.4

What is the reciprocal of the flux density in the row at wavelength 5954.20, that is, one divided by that 0.040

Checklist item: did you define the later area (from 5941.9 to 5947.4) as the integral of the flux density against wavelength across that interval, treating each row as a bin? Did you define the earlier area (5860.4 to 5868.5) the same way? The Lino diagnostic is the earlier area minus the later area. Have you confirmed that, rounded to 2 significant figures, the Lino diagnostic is 57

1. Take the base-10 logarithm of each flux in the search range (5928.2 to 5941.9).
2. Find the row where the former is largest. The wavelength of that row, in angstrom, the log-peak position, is 5929.57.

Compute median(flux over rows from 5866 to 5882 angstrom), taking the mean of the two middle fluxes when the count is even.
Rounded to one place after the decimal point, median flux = 26.5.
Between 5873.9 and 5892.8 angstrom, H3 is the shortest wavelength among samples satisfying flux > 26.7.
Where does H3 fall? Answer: 5877.91 angstrom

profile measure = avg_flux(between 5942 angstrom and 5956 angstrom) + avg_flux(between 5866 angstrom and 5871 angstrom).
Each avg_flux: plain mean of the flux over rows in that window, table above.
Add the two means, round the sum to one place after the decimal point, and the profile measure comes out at 54.2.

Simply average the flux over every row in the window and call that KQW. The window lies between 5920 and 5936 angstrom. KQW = 26.1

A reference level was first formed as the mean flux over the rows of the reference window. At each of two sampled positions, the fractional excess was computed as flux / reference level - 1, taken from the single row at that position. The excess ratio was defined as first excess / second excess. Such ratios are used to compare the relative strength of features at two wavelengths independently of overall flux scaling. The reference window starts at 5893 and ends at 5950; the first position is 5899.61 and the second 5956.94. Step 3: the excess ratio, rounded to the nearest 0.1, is -1.3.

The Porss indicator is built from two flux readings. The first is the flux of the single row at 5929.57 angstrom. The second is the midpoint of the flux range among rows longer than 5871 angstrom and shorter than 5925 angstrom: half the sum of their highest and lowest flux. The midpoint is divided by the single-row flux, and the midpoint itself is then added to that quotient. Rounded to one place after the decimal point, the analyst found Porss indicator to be 21.7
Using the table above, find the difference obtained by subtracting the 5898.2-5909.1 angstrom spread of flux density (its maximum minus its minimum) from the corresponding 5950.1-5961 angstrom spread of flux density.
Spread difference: -1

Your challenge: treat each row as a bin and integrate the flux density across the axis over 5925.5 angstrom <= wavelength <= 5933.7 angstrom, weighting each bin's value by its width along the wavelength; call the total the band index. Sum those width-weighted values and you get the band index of 213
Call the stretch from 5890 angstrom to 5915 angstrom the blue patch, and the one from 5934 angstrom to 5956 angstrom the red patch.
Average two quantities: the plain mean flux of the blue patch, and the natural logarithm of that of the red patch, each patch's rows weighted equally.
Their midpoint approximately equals 12.6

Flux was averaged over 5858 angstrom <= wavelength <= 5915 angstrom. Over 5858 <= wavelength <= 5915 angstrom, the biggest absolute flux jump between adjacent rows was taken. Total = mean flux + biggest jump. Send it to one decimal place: 31.7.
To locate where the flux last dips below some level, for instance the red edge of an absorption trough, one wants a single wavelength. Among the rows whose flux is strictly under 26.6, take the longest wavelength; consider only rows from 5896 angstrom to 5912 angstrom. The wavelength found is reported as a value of 5910.49 angstrom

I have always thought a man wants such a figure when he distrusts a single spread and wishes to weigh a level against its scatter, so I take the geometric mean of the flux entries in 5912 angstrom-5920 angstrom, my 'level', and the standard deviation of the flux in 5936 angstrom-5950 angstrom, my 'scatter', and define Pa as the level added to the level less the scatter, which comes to 48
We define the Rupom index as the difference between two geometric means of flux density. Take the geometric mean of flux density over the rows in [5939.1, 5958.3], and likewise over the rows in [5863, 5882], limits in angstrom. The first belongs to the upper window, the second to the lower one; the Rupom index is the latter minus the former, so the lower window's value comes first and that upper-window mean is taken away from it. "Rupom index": 0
